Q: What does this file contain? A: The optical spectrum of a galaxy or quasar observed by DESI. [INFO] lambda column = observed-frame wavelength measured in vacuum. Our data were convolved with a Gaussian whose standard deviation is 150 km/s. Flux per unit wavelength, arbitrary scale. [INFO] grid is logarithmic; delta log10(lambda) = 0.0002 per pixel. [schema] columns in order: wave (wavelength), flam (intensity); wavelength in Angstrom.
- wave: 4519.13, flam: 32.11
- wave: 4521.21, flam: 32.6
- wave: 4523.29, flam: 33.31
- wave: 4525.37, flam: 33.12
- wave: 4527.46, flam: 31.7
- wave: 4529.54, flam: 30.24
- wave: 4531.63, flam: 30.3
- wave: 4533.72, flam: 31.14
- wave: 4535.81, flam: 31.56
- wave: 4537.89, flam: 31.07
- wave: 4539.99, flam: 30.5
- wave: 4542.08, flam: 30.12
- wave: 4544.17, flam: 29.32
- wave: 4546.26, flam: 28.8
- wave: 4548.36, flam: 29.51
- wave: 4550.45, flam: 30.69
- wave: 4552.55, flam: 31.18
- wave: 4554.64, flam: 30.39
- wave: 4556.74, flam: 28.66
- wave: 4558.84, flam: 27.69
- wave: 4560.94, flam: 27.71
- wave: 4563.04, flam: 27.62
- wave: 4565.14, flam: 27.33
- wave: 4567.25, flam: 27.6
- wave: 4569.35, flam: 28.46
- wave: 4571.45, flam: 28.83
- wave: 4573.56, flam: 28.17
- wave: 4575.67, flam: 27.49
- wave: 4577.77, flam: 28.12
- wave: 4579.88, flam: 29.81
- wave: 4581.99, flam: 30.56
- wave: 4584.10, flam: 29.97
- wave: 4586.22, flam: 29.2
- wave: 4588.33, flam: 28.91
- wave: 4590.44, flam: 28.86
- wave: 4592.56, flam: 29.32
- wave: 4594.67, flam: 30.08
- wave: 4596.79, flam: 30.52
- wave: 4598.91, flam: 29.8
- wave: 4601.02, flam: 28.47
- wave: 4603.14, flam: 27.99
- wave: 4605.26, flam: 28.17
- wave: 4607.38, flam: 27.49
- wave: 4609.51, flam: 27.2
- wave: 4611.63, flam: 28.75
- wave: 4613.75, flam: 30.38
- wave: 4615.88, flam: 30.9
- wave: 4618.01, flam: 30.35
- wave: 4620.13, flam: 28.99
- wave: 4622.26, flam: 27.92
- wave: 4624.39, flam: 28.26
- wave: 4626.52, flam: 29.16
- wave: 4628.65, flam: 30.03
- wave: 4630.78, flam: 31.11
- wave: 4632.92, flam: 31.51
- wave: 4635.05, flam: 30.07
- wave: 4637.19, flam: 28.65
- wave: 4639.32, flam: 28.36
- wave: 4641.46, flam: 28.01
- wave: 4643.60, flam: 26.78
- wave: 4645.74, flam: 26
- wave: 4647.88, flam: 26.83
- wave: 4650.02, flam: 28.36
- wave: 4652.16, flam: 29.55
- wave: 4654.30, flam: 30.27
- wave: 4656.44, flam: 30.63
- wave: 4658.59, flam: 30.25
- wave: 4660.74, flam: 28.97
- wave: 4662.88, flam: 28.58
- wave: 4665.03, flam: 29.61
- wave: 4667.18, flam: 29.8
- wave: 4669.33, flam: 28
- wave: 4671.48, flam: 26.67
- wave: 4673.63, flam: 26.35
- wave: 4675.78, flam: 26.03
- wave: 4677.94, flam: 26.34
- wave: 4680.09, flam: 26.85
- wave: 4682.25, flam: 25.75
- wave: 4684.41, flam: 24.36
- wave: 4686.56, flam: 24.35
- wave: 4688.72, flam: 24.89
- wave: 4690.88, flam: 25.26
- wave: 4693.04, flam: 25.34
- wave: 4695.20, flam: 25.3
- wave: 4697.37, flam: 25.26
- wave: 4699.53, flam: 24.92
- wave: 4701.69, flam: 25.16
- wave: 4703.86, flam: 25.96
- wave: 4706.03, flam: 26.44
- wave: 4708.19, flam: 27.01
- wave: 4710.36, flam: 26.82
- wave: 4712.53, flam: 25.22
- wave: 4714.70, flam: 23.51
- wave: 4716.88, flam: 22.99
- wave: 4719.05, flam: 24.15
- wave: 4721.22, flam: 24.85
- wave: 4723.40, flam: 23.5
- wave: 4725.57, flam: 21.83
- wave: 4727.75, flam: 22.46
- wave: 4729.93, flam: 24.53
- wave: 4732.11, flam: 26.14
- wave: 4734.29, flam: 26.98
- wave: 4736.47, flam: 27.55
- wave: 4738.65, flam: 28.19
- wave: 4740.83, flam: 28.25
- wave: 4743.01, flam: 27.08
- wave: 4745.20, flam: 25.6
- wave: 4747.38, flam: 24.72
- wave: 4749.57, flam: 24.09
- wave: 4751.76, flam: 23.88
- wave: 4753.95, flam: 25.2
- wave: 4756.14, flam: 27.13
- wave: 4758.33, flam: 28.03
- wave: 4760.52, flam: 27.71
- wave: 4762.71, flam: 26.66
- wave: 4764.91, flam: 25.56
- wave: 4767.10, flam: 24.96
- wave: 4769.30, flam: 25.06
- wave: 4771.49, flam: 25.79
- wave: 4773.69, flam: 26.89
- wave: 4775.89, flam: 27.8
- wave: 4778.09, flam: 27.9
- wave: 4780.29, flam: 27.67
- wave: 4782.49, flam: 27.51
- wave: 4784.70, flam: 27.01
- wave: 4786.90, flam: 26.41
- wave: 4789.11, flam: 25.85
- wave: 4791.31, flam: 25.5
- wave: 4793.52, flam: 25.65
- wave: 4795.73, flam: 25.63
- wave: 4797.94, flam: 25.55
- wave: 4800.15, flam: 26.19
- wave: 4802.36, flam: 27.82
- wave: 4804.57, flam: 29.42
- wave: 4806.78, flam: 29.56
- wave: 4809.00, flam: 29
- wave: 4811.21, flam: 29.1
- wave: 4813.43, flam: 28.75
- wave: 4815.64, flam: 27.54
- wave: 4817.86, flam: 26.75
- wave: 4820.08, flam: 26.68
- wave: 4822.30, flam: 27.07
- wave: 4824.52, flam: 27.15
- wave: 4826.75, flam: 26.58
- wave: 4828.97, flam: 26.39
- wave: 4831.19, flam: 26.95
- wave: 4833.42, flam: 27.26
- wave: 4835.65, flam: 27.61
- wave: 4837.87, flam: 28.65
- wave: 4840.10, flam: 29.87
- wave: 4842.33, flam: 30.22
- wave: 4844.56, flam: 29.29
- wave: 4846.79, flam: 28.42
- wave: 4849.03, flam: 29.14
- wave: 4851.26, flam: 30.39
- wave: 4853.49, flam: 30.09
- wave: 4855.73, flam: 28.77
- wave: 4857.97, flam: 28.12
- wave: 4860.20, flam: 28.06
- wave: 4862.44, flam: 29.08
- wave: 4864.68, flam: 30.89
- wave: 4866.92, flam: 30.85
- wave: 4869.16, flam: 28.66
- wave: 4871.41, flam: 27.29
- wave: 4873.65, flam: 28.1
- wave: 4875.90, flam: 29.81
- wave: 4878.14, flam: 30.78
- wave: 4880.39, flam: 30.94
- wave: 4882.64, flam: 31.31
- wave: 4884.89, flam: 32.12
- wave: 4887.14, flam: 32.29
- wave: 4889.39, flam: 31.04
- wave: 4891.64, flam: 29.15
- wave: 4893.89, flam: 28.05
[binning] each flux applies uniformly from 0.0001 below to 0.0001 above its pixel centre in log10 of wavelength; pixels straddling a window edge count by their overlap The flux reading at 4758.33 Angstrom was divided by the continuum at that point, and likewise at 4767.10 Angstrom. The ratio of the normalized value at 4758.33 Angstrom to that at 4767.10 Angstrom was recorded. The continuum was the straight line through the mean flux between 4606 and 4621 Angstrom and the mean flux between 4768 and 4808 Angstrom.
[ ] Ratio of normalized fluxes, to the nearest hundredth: 1.12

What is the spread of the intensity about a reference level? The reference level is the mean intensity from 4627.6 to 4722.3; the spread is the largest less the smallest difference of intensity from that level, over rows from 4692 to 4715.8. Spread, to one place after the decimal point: 3.5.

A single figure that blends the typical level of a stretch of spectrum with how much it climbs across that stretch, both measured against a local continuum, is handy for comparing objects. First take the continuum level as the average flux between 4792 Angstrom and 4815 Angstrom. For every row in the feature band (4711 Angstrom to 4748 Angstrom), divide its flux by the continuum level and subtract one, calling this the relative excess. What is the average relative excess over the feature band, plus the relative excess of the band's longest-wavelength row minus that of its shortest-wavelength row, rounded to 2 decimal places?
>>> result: -0.11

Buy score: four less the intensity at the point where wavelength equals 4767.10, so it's -21.0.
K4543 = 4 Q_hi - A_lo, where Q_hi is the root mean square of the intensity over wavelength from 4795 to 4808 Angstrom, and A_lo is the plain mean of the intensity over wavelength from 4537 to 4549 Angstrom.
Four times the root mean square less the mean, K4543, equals 79.8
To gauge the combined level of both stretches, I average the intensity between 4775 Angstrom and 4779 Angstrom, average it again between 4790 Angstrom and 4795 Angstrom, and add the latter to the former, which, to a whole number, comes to 53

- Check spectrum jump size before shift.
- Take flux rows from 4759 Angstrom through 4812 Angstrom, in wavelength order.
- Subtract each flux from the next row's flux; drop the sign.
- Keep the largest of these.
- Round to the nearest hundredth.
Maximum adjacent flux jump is 1.63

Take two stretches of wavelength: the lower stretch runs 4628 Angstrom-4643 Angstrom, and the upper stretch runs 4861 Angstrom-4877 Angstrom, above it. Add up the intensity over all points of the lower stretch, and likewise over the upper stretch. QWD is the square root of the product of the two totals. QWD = 206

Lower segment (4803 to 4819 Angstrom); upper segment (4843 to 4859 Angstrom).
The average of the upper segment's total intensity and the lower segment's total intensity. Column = 202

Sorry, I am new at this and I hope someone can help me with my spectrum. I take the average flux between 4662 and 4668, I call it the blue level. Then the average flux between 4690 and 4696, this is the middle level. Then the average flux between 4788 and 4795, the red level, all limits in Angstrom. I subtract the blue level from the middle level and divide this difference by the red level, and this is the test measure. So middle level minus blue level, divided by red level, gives -0.16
